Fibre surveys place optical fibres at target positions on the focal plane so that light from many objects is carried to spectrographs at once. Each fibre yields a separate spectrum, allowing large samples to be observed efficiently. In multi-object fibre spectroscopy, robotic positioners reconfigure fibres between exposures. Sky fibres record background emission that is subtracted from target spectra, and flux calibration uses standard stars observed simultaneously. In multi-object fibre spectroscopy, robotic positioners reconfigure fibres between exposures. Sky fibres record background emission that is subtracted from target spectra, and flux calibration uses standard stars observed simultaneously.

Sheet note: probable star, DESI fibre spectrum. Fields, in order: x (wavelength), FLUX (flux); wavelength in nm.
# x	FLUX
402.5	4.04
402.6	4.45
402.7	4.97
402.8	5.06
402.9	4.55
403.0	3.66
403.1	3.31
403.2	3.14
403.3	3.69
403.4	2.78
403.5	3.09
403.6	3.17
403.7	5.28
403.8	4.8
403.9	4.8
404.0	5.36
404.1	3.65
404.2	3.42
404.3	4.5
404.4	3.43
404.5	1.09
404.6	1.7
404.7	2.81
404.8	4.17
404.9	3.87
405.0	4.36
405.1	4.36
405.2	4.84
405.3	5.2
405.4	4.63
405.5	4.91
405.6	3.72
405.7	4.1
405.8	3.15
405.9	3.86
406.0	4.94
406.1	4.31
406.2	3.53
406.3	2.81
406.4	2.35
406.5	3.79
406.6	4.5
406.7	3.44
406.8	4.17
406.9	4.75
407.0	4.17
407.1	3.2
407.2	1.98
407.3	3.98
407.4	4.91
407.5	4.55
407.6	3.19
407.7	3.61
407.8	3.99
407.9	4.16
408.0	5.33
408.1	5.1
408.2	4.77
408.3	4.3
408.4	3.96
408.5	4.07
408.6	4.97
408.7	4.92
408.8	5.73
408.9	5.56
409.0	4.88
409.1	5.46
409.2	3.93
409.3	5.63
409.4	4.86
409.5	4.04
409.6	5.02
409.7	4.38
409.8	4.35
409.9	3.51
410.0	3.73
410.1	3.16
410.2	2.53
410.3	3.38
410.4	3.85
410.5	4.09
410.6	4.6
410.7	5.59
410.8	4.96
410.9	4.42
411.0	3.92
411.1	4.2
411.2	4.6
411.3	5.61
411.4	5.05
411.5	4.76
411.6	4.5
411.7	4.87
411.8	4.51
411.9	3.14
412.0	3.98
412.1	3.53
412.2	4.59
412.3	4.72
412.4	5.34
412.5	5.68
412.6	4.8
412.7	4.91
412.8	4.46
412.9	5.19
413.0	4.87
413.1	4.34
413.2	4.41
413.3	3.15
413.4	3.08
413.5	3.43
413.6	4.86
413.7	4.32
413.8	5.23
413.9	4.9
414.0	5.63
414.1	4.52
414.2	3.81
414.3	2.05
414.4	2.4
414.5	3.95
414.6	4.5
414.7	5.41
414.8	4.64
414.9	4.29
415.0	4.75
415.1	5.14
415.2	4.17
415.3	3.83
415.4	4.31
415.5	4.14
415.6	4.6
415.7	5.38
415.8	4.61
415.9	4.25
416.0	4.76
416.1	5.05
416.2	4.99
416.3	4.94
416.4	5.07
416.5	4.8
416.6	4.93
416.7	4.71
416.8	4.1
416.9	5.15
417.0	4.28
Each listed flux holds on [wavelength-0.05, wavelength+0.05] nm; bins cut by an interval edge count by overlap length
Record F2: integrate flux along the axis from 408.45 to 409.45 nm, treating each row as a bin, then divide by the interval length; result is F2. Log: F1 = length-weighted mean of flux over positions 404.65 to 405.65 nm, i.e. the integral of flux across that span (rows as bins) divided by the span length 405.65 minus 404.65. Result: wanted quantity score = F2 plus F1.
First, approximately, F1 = 4.29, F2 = 5.0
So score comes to 9.29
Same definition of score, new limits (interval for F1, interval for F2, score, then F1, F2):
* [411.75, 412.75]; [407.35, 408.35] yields 8.91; 4.52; 4.4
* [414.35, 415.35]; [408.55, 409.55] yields 9.31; 4.31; 5.0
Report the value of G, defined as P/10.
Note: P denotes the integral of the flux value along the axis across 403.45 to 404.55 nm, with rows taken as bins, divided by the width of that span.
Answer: 0.39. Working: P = 3.9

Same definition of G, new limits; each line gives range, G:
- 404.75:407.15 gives 0.40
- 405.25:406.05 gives 0.43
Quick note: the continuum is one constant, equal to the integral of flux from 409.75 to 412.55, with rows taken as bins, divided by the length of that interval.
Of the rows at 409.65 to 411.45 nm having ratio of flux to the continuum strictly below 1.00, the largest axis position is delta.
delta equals 411.1 nm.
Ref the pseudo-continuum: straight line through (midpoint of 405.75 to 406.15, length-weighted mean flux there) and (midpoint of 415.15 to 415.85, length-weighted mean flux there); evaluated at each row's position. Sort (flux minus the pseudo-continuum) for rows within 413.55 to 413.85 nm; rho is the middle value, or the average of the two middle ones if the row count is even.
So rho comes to 0.5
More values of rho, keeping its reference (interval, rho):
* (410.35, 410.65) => -0.2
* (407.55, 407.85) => -0.5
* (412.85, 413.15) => 0.5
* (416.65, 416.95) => 0.2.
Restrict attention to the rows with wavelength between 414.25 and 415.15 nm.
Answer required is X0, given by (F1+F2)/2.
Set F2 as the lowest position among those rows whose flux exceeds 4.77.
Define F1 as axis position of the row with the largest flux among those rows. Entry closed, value 414.70 nm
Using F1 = 414.7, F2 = 414.7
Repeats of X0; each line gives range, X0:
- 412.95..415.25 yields 413.50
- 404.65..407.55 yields 405.25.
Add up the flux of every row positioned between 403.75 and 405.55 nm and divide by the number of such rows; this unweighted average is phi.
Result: 4.0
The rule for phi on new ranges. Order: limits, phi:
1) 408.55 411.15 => 4.4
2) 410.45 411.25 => 4.5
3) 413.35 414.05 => 4.5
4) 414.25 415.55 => 4.1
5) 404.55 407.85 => 3.9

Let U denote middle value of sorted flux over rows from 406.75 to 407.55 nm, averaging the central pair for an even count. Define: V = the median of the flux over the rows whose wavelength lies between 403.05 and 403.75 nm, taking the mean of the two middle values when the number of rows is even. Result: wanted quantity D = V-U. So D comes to -1.0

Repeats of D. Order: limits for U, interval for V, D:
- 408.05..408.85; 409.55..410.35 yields -1.2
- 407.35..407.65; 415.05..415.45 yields -0.3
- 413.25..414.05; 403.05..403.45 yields -1.4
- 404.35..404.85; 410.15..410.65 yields 1.0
